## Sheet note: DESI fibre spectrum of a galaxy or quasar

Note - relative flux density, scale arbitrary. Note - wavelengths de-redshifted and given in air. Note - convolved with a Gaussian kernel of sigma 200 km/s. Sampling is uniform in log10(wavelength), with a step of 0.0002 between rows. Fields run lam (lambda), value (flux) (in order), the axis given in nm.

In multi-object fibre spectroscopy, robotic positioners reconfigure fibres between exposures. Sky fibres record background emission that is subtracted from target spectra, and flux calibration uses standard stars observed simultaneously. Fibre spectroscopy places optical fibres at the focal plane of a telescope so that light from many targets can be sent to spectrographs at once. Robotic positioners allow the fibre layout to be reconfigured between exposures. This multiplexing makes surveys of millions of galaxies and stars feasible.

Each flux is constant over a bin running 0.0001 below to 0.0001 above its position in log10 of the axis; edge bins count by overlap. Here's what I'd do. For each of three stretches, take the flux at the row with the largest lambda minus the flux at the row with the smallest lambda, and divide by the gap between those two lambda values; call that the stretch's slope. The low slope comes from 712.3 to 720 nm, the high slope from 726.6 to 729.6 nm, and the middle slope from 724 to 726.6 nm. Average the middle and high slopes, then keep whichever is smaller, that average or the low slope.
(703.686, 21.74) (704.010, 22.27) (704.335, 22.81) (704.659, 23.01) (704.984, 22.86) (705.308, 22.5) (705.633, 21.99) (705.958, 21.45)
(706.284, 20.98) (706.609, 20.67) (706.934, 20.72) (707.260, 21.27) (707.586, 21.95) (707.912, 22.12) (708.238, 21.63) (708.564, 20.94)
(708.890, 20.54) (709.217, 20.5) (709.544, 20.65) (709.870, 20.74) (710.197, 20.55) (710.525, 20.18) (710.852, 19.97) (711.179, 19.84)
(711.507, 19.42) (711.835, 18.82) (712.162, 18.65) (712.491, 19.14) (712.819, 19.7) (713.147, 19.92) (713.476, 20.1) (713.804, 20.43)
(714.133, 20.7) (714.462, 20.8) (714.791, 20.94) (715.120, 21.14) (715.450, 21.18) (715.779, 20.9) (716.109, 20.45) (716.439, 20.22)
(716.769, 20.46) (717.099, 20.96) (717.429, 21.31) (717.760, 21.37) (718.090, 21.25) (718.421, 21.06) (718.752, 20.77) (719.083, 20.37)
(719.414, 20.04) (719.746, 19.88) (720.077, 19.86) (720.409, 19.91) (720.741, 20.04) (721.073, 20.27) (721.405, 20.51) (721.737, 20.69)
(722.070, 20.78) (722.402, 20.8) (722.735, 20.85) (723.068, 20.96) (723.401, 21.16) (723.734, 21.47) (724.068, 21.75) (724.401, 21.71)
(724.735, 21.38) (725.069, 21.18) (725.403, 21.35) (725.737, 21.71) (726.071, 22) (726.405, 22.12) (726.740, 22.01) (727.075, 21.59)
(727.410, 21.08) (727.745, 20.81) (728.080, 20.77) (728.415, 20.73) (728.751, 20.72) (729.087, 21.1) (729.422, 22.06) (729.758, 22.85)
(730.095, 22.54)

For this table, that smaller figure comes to 0.1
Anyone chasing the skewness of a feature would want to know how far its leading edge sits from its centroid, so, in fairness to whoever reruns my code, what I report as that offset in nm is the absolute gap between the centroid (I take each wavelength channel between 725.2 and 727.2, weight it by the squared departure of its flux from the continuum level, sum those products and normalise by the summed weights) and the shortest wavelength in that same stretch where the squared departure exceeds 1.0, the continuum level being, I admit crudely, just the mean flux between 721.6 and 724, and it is 0.28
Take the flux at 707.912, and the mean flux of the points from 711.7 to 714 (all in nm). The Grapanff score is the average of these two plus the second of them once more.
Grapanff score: 40.4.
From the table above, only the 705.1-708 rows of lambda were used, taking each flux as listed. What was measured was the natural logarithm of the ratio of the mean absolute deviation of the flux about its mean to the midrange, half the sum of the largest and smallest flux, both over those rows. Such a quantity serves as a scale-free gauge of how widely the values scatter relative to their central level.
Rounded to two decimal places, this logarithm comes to -3.66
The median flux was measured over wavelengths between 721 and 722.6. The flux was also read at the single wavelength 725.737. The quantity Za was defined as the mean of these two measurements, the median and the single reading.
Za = 21.2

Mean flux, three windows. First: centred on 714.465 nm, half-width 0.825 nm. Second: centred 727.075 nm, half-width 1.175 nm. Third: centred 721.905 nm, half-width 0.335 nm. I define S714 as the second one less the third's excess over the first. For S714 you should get 21.5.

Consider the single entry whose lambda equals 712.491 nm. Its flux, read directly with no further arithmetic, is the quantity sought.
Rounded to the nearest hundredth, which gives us 19.14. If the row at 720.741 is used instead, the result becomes 20.04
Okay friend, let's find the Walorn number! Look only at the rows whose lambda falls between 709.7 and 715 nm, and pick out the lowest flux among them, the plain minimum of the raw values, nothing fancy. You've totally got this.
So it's 18.65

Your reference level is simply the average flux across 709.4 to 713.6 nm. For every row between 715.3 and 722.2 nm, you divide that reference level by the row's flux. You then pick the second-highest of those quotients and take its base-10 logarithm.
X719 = -0.001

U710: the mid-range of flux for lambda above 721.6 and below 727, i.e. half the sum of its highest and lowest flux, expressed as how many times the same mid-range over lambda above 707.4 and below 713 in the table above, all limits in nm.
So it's 1.05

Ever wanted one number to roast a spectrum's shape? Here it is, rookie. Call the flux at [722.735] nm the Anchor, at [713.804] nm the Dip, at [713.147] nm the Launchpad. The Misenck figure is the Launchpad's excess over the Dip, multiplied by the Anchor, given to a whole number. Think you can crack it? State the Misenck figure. -11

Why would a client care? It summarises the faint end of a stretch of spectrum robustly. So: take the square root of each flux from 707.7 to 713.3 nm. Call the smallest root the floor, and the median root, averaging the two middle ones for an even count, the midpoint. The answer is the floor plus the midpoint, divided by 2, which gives 4.41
